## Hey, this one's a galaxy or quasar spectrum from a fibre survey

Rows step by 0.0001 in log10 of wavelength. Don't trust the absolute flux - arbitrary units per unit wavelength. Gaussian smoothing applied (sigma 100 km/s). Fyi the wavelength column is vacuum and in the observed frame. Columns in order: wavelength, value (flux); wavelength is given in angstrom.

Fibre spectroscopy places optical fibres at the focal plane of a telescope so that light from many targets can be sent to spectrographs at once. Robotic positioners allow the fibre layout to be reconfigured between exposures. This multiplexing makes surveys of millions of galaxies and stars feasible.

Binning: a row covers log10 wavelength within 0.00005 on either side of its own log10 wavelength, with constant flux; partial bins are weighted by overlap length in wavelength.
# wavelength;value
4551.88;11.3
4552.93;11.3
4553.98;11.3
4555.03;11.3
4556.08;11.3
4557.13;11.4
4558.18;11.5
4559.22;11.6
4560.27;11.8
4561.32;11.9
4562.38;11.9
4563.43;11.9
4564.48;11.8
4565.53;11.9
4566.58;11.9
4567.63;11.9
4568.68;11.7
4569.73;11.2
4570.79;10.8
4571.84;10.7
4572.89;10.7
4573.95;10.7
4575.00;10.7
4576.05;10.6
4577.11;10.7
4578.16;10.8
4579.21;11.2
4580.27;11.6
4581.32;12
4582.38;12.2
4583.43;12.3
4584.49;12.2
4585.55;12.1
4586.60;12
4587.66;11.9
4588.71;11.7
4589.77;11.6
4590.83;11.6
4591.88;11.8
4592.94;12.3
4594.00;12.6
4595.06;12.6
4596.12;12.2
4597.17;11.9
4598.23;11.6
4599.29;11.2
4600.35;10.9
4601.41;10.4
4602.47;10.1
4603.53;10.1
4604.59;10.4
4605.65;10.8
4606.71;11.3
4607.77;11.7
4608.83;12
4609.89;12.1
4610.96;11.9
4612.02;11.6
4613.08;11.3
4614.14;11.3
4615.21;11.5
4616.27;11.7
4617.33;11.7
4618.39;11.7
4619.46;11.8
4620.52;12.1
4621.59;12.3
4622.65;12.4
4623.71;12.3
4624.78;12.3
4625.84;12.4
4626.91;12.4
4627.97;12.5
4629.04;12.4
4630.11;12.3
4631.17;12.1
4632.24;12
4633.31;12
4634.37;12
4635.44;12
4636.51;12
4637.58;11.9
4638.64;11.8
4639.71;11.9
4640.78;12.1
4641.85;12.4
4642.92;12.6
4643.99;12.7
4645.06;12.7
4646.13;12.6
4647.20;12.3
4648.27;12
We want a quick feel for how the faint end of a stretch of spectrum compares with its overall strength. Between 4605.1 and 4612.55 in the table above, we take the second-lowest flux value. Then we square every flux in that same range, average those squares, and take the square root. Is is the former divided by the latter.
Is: 0.971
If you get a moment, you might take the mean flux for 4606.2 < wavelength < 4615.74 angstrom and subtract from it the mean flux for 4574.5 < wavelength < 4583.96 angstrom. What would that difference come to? 0.3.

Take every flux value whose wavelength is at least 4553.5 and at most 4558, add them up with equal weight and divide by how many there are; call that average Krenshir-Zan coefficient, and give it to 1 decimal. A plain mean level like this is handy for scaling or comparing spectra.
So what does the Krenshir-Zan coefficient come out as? 11.3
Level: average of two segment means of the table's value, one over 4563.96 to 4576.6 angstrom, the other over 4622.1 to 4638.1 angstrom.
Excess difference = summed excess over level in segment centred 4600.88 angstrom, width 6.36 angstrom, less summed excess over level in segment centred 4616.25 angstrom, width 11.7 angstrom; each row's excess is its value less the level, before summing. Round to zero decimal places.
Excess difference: -6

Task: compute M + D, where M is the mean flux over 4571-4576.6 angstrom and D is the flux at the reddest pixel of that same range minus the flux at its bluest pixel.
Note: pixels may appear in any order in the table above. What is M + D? 10.6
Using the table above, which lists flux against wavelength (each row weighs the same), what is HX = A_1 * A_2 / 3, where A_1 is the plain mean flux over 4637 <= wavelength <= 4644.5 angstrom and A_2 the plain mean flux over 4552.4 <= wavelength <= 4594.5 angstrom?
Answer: 47.0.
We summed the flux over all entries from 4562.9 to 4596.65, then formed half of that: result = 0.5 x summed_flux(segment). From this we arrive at 186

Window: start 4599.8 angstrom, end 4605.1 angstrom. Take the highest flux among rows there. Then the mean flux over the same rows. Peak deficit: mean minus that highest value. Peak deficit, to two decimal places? -0.52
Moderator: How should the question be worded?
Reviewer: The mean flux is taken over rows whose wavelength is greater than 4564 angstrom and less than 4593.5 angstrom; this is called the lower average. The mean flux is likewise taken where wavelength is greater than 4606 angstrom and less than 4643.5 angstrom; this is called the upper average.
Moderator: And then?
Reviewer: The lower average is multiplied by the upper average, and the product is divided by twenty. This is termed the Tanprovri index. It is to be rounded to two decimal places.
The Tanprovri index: 6.91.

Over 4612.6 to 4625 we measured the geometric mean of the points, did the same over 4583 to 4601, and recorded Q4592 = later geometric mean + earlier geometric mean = 23.8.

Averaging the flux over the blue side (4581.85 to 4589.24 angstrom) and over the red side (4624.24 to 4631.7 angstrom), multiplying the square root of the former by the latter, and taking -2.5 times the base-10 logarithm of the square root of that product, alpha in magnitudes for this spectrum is -2.04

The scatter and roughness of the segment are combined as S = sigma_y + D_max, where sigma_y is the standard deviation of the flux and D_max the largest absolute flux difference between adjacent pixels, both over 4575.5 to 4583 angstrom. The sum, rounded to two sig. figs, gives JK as 1.0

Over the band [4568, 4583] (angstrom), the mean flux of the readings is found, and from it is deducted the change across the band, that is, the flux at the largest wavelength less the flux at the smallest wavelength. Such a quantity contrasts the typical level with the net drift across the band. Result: 10.6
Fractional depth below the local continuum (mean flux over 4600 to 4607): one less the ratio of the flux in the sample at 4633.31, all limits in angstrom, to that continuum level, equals -0.14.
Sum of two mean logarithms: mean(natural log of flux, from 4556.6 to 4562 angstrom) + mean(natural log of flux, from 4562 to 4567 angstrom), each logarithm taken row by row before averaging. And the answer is 4.93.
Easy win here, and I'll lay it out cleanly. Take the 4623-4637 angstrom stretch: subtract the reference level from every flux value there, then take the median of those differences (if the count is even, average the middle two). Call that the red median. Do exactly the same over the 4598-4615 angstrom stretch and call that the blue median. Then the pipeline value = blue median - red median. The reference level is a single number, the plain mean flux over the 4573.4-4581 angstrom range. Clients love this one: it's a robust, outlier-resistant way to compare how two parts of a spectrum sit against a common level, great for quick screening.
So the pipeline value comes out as -1.0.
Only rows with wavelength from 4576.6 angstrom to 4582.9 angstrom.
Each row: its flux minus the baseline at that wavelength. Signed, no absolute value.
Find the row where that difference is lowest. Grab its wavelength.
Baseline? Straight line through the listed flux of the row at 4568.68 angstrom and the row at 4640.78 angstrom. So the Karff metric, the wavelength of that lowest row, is 4577.11 angstrom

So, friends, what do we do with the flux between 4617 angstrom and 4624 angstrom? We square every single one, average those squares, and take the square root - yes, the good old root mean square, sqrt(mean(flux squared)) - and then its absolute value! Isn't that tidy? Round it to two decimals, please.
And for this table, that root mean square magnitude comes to 12.05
